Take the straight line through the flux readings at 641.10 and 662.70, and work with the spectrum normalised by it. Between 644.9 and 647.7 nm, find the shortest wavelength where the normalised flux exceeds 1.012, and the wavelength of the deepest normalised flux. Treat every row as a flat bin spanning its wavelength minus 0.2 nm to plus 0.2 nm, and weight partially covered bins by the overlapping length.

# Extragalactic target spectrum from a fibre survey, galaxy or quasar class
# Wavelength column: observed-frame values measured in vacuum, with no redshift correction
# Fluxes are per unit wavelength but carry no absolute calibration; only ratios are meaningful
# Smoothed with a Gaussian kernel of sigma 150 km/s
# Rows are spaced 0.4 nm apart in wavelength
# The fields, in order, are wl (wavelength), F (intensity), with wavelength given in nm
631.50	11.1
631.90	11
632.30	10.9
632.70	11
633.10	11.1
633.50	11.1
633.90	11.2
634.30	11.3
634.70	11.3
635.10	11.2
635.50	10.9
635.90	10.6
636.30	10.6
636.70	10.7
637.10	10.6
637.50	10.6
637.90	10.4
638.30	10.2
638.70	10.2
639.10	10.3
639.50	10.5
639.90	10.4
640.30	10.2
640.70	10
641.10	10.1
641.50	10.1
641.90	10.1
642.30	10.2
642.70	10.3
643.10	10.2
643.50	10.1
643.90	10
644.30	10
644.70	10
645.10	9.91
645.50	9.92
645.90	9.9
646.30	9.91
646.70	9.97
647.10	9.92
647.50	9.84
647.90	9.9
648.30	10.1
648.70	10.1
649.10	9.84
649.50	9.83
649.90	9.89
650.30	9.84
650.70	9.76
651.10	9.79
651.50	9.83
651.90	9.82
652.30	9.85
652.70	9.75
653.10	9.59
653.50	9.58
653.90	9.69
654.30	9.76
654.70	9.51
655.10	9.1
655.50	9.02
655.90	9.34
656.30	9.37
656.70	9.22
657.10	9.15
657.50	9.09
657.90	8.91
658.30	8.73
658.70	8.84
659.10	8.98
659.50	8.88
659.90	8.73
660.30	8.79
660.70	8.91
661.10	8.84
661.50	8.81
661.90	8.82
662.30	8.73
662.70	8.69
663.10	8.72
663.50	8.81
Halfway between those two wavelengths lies 645.70 nm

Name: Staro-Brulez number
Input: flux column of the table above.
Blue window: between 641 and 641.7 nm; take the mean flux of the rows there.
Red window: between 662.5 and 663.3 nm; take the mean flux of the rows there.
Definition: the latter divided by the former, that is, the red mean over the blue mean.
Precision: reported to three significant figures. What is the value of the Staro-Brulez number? 0.862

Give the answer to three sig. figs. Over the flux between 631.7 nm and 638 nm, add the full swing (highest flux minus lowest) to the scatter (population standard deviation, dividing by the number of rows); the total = 1.18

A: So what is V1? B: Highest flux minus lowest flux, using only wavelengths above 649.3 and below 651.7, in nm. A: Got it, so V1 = 0.13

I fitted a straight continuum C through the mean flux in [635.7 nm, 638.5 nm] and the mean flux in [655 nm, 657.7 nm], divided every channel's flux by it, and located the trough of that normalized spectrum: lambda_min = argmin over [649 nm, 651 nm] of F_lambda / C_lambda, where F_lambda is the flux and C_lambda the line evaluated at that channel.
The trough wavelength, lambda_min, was 649.10 nm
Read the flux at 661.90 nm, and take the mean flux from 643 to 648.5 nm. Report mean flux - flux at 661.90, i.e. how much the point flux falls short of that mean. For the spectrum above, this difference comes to 1.2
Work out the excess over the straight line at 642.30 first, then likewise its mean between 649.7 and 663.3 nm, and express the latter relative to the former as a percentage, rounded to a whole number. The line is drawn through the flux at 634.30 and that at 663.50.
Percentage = 39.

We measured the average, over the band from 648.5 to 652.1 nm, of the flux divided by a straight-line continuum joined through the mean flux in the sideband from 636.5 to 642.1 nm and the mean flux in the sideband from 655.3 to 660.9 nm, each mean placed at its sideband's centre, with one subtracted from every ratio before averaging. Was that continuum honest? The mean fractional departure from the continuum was 0.033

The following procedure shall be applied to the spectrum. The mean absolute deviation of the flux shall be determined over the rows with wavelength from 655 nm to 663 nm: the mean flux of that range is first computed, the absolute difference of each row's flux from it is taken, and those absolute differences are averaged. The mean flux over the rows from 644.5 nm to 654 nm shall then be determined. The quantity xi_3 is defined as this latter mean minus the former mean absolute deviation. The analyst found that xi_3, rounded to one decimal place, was 9.7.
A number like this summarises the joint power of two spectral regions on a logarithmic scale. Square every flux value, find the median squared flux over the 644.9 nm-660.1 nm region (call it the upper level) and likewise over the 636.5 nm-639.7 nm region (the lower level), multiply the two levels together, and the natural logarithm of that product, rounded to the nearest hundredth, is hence 9.25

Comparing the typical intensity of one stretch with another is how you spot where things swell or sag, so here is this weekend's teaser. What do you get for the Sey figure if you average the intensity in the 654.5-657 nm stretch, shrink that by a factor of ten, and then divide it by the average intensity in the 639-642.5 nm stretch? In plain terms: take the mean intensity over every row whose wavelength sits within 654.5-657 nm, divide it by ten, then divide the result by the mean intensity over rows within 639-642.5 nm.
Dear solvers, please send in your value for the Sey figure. 0.0907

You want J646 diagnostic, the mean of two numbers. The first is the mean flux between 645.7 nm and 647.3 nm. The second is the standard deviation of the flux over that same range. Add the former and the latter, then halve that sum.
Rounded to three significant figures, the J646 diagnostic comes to 4.98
